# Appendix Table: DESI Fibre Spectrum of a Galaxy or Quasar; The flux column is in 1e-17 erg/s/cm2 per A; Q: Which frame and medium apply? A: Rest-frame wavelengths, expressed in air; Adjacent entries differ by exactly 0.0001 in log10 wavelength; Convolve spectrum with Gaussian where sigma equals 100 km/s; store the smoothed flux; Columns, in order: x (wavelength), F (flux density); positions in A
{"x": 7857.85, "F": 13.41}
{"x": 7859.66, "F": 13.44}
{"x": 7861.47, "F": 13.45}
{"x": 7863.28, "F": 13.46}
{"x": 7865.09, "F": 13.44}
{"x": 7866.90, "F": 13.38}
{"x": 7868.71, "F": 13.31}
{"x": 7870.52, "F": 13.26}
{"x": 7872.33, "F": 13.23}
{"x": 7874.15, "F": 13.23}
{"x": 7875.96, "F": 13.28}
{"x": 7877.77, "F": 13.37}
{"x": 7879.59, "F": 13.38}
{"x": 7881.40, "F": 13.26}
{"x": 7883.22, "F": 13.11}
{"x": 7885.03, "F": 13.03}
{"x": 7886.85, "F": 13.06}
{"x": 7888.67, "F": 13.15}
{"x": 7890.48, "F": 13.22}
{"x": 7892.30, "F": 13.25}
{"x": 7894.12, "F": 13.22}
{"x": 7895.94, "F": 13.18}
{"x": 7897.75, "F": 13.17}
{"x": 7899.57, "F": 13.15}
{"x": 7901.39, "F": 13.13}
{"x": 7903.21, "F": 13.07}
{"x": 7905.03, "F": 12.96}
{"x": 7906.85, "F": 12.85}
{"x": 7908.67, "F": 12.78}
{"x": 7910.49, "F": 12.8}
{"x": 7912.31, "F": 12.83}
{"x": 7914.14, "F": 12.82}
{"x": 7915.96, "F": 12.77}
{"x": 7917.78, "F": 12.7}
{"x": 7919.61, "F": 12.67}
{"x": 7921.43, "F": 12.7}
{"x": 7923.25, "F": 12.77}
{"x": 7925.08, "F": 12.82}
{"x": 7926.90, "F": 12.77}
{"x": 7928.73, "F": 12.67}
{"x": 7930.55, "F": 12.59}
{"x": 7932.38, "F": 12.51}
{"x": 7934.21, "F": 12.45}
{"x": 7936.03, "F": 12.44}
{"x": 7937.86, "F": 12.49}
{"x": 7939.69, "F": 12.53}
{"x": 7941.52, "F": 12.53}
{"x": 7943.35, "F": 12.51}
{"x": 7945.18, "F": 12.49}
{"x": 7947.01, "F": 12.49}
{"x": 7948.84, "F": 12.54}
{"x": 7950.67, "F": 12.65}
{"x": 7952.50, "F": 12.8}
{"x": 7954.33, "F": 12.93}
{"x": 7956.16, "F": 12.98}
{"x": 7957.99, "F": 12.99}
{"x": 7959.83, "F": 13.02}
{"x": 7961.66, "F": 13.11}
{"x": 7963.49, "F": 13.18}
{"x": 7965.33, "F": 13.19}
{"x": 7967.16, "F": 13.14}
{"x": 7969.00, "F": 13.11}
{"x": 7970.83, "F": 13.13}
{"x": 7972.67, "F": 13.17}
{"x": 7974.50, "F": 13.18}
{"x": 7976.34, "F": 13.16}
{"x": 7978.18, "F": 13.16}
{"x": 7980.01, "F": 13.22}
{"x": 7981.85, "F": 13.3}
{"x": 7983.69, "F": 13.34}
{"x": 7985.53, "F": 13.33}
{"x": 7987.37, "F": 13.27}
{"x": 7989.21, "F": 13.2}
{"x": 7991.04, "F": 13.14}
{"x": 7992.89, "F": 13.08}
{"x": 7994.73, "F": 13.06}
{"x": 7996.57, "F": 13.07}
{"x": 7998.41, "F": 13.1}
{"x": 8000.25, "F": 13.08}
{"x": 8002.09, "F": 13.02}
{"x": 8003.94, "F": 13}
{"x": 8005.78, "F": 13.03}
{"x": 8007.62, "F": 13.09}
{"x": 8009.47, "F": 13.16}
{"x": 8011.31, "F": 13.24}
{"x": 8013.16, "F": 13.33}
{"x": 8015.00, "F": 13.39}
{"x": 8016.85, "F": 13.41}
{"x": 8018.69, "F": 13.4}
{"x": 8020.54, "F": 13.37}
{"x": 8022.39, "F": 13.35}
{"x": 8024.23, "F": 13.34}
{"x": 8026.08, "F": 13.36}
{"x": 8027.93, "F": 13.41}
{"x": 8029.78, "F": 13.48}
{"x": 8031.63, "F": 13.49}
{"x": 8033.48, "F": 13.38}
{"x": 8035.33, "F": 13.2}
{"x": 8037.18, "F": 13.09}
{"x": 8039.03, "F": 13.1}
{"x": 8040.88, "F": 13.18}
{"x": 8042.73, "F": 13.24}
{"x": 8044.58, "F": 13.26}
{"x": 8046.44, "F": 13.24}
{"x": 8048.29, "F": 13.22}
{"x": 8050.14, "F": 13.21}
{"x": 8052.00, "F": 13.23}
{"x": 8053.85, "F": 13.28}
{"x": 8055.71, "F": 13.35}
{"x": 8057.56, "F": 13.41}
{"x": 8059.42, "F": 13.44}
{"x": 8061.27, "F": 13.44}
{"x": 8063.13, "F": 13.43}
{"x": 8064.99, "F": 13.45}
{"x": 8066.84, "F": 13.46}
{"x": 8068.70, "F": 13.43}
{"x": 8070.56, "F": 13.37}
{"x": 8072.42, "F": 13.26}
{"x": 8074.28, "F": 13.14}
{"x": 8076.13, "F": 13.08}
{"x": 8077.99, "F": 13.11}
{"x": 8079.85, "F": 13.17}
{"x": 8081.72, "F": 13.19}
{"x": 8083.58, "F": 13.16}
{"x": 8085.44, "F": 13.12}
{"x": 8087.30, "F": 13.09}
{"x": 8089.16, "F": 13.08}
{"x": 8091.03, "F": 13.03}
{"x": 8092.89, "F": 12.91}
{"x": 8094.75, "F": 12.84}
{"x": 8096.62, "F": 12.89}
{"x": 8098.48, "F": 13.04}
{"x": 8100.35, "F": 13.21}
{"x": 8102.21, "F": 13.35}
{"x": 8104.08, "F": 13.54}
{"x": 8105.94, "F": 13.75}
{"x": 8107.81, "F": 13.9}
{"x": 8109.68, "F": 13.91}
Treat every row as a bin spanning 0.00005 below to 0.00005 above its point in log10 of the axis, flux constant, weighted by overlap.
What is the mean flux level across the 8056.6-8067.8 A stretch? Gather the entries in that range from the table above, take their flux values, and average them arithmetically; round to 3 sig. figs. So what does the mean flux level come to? 13.4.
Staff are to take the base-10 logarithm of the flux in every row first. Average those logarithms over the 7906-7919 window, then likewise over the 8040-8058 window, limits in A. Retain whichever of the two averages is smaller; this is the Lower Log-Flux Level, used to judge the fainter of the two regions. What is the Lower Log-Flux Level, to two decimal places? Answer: 1.11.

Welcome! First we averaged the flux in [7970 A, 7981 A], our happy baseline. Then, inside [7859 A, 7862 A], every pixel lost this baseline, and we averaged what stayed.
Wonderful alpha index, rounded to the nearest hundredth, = 0.27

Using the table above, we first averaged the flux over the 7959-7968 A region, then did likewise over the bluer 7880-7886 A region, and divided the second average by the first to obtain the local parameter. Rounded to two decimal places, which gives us 1.00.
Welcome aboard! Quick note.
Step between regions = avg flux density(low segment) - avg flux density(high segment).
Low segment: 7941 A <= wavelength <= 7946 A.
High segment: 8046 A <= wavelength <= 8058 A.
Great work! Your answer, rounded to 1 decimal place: -0.8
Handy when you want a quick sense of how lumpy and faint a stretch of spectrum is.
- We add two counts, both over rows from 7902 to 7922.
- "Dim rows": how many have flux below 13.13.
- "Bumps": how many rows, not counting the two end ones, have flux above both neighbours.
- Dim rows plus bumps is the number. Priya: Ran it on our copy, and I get 12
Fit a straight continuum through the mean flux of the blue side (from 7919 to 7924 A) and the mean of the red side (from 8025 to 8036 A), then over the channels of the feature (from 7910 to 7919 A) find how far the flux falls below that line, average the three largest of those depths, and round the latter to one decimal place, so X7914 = -0.1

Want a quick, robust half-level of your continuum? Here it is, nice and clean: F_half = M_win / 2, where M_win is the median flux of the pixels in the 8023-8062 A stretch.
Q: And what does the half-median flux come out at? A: 6.640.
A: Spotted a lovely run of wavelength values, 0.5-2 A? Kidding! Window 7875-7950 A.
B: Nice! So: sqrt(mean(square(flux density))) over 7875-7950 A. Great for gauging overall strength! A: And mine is 12.9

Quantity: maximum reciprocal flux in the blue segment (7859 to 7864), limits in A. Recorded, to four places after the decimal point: 0.0744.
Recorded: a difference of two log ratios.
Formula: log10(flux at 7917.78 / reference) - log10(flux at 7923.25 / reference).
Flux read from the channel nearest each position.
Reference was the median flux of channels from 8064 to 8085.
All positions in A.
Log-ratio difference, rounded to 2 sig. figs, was -0.0024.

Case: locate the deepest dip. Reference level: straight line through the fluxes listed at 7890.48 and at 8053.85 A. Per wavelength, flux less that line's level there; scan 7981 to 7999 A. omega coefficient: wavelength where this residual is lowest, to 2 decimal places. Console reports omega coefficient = 7994.73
